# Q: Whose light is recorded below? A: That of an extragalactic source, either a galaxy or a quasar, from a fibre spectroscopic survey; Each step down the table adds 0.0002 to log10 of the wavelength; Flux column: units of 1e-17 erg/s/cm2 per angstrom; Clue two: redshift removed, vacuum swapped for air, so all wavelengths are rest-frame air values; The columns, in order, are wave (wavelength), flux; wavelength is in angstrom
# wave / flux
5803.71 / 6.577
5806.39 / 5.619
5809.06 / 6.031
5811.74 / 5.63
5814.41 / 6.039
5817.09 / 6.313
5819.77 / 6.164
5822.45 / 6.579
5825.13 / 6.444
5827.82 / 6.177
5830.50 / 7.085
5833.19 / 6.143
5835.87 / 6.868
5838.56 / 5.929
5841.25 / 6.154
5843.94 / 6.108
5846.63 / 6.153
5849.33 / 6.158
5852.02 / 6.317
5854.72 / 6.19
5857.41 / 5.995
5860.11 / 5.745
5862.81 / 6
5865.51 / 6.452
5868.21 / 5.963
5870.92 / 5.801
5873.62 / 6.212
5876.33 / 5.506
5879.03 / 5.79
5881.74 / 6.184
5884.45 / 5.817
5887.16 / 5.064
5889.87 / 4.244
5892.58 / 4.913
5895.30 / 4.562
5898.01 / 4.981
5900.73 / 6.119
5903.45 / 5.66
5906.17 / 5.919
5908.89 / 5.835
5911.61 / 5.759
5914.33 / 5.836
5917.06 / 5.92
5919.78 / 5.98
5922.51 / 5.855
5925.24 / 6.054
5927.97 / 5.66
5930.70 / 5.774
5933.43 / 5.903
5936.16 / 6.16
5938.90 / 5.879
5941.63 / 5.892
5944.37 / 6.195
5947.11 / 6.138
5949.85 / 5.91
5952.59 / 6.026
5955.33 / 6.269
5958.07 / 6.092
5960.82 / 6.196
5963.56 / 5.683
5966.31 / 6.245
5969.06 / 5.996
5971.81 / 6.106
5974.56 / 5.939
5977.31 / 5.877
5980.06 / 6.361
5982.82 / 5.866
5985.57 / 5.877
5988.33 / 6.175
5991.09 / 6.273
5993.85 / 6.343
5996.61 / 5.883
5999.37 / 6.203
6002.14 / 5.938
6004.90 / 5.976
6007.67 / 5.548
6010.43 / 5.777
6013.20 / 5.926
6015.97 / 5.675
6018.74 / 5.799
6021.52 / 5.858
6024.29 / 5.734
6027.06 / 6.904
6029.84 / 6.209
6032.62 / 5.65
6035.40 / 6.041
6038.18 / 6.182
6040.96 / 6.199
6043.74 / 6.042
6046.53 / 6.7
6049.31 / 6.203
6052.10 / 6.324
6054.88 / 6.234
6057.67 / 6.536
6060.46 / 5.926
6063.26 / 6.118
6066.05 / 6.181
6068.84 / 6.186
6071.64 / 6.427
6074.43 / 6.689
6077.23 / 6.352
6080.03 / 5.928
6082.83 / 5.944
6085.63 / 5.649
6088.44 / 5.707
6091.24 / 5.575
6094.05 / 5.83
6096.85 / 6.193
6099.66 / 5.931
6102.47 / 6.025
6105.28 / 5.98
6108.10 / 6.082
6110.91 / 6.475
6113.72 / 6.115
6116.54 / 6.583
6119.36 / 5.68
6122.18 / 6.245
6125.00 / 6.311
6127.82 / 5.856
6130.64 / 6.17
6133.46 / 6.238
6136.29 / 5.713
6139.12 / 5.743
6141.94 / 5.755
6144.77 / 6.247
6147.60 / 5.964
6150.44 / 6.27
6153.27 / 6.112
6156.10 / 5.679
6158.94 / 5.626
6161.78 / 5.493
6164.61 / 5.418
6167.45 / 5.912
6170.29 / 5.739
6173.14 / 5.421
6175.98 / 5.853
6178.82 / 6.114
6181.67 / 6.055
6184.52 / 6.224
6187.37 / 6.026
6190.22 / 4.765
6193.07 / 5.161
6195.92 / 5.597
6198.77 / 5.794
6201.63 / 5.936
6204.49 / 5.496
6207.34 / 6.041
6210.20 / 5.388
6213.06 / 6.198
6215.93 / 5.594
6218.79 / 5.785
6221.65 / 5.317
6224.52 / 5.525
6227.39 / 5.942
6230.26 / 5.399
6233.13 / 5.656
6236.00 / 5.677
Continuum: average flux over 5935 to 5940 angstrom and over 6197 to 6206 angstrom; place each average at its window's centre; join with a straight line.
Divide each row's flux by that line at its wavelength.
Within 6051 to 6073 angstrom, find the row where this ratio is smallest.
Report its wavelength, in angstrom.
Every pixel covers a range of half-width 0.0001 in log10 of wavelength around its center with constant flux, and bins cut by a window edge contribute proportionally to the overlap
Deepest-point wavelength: 6060.46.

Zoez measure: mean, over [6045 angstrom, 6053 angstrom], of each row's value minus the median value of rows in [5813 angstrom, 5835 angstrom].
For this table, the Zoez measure 0.2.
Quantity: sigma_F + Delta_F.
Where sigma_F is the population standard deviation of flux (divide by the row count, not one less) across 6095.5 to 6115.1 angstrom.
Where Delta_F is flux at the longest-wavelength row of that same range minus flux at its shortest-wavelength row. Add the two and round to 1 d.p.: 0.1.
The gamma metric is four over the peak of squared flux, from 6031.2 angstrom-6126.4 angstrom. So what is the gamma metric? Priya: 0.089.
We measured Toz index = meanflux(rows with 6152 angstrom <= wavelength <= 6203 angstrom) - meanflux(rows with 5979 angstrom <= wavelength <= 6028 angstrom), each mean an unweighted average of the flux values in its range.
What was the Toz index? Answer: -0.3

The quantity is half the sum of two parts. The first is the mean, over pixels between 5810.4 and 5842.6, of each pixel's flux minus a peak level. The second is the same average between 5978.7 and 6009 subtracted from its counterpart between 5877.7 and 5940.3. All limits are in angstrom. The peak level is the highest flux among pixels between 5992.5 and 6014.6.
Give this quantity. -0.22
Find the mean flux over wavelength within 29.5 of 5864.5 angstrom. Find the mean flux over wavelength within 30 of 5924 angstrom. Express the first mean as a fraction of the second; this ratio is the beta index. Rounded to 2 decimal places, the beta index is 1.01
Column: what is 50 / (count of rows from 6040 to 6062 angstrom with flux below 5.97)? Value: 50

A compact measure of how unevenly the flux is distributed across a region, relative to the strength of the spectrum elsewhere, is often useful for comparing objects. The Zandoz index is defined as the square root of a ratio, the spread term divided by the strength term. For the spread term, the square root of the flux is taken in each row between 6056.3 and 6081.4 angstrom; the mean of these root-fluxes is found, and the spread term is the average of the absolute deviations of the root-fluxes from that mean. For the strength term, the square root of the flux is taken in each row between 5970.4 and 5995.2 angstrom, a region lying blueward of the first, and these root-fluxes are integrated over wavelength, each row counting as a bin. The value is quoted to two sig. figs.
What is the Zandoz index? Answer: 0.026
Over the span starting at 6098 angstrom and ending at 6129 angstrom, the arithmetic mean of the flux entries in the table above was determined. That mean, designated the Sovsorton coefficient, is 6.12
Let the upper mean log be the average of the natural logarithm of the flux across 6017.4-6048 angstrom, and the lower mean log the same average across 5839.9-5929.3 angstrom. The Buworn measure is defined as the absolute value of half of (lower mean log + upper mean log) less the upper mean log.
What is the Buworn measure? 0.029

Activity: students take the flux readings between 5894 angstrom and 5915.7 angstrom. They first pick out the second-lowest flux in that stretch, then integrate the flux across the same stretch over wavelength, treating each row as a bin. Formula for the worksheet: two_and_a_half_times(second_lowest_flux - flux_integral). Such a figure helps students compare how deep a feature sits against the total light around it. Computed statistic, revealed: -291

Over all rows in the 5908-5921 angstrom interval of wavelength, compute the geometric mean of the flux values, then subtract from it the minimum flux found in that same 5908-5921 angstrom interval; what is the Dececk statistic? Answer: 0.11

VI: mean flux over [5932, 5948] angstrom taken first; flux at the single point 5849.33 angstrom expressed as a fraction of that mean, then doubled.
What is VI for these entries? 2.04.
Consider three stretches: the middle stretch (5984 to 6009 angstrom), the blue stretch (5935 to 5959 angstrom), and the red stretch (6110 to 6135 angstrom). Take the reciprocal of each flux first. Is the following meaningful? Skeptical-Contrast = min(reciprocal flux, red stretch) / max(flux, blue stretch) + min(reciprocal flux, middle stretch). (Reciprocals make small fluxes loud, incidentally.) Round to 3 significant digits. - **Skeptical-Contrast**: 0.182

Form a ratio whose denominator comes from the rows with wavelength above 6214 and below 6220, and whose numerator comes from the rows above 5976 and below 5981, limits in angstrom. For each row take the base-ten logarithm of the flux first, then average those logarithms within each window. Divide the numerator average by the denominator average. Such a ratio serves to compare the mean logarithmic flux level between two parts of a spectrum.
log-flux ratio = 1.04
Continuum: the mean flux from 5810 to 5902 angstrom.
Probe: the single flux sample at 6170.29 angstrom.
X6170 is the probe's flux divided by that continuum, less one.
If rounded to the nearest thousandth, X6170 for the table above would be -0.033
